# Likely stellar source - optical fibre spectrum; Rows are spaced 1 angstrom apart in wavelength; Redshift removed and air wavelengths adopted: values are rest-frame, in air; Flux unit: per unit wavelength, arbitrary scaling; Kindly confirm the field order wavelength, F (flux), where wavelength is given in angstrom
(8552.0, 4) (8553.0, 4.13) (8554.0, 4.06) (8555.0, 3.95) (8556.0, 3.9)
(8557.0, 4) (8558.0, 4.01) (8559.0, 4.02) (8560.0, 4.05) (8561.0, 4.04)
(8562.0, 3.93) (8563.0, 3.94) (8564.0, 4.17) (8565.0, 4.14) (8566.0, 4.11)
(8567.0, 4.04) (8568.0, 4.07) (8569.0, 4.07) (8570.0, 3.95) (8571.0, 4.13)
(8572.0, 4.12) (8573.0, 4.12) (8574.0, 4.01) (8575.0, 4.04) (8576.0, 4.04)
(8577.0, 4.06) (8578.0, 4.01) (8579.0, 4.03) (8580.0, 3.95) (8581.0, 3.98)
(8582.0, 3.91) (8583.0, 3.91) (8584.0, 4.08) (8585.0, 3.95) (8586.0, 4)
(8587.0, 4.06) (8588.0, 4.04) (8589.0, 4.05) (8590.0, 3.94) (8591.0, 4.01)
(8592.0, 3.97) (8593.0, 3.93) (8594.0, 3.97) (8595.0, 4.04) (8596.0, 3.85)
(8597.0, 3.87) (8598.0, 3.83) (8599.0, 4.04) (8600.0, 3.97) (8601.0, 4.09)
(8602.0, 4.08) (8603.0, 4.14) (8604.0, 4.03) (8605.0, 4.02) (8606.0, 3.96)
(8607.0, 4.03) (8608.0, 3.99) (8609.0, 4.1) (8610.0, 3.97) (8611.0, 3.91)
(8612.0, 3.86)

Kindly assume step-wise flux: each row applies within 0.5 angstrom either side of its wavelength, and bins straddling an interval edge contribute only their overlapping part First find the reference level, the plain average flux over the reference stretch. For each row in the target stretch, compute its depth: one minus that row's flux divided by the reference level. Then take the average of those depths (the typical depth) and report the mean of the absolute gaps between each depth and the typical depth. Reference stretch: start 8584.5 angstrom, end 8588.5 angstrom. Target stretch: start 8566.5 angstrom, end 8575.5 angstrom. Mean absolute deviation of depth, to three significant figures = 0.0113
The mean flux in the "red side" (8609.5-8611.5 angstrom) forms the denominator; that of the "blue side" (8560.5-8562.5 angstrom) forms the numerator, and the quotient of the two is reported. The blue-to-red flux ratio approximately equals 1.01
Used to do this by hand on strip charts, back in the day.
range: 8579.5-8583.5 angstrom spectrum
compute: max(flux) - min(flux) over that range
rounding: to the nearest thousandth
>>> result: 0.070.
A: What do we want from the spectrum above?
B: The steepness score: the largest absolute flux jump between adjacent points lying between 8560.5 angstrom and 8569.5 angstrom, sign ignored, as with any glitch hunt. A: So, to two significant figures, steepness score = 0.23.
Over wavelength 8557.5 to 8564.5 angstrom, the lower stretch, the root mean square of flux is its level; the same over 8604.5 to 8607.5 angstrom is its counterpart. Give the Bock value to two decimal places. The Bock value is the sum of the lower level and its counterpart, 8.03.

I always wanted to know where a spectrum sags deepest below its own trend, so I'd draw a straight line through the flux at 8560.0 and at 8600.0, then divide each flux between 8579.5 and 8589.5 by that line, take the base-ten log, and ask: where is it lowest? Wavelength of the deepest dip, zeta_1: 8582.0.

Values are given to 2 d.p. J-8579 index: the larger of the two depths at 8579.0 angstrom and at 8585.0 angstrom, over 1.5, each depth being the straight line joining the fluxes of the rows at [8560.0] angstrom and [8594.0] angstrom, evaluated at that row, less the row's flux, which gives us 0.03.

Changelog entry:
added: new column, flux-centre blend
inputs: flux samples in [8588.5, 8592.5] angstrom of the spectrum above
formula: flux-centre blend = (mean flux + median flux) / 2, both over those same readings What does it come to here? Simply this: 3.99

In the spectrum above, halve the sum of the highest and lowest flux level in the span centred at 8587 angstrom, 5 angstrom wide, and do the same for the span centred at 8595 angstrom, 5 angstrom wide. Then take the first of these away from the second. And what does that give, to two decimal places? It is -0.06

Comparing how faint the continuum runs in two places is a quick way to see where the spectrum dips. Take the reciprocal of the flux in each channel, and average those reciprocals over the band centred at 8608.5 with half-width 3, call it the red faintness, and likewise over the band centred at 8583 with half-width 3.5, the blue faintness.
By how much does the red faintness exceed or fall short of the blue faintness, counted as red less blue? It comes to -0.0016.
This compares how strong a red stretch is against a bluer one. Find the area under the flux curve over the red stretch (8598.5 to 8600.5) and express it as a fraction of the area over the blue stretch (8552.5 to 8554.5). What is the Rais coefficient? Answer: 1.0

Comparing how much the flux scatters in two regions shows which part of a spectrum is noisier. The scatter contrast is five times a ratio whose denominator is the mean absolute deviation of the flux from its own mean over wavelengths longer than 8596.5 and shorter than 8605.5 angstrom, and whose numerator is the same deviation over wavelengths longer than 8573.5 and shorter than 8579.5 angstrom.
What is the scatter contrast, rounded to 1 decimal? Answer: 1.0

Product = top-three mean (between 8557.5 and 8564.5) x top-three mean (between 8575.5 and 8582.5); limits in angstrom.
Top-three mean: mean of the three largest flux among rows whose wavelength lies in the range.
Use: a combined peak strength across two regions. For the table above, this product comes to 16.5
